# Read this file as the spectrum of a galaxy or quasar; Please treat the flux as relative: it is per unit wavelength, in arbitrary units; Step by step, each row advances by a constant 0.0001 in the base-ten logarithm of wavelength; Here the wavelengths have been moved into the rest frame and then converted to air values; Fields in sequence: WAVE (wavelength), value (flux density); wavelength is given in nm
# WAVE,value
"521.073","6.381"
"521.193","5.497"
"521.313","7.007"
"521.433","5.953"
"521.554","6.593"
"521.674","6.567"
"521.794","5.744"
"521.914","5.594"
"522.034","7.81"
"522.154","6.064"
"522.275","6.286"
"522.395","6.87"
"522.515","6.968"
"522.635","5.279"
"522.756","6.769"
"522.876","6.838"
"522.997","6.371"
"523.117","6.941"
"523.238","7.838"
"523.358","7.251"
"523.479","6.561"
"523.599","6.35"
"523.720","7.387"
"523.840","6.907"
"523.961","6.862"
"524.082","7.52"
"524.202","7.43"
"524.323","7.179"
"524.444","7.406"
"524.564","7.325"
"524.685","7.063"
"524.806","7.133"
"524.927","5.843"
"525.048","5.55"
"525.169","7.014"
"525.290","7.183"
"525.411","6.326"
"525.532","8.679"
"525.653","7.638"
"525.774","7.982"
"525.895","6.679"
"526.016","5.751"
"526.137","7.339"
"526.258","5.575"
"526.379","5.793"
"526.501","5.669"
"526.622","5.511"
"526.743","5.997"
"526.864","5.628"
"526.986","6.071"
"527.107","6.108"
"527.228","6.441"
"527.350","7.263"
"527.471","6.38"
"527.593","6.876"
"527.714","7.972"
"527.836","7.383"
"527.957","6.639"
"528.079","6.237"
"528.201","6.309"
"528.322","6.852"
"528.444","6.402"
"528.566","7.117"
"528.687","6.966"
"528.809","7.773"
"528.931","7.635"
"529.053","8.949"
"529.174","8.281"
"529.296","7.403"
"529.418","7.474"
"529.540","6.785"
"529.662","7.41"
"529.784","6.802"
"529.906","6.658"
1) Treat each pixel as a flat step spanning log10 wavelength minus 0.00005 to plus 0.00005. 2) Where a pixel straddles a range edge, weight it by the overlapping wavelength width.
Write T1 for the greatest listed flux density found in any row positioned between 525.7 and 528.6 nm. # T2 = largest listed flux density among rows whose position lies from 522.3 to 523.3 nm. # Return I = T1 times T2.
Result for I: 63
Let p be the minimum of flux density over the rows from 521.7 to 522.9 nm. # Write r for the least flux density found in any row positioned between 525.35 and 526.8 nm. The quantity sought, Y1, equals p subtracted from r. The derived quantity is 0.2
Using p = 5.279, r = 5.511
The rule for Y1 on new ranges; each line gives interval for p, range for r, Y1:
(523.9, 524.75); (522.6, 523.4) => -1.6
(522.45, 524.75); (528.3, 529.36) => 1.1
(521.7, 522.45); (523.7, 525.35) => 0.0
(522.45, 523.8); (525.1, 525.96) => 1.0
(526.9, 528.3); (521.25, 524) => -0.8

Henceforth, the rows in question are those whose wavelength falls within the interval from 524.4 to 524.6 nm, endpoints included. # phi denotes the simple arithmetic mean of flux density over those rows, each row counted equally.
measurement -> 7.4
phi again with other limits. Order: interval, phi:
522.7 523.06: 6.7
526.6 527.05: 5.8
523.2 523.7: 7.0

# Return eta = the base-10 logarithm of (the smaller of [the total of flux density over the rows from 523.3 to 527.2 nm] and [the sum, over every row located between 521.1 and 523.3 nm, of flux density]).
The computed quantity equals 2.07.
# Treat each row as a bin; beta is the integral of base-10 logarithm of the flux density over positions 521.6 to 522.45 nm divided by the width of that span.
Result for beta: 0.805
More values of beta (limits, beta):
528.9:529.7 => 0.886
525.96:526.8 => 0.773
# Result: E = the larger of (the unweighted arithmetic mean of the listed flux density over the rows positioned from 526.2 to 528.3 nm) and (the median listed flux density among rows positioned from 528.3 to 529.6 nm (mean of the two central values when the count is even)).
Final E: 7.40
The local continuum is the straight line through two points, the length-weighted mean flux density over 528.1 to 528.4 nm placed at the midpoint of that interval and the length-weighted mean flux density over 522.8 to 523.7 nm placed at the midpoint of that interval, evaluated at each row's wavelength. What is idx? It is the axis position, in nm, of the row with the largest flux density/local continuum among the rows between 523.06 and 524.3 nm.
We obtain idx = 523.238 nm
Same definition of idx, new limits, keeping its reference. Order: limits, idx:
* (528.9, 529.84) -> 529.053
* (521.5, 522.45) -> 522.034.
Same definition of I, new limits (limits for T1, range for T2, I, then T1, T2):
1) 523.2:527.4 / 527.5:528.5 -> 69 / 8.679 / 7.972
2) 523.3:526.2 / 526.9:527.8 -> 69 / 8.679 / 7.972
